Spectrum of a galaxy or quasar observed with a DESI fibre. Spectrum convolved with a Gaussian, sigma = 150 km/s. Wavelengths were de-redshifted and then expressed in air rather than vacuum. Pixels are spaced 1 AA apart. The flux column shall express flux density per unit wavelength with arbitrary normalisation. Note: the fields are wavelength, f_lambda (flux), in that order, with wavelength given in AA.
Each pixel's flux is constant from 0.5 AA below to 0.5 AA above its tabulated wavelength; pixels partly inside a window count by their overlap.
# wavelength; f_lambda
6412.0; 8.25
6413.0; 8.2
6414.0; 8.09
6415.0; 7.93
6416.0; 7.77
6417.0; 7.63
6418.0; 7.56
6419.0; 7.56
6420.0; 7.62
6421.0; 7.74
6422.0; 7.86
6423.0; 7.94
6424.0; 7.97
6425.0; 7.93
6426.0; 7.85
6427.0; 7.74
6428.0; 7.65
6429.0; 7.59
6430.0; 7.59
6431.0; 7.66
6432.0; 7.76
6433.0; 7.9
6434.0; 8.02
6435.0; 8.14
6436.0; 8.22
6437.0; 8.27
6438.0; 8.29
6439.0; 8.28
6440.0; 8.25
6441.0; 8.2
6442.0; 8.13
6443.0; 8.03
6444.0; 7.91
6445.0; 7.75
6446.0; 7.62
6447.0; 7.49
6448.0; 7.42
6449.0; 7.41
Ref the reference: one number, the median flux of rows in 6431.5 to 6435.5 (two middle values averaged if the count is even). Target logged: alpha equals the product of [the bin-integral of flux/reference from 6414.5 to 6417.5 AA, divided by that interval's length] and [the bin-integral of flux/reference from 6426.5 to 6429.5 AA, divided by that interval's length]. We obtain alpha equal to 0.94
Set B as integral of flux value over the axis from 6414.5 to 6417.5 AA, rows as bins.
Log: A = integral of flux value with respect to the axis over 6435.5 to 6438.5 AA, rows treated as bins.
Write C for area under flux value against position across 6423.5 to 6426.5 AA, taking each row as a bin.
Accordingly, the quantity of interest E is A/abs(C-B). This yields 59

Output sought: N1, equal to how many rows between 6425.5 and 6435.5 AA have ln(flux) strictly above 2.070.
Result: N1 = 2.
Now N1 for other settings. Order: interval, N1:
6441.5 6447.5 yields 2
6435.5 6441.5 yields 6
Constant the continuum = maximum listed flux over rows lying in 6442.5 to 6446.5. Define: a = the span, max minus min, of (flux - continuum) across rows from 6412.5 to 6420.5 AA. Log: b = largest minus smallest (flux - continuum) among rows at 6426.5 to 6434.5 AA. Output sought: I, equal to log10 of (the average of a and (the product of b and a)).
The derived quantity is -0.34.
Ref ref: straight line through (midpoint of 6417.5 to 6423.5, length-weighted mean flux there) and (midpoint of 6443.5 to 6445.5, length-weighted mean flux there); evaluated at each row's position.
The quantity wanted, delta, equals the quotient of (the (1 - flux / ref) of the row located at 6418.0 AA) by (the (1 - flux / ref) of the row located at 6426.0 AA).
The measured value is -1.3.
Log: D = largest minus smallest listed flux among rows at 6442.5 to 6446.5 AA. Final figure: 0.41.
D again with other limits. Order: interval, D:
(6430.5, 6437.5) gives 0.61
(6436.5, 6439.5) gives 0.02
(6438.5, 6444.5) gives 0.37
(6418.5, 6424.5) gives 0.41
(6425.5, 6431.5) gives 0.26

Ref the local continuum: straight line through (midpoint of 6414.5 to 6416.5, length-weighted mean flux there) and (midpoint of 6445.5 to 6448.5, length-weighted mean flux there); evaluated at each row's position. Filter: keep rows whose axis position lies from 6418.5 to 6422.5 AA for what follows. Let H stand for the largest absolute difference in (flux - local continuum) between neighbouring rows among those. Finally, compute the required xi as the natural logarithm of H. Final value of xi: -2.03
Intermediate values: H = 0.13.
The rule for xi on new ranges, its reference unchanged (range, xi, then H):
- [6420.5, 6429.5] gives -2.03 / 0.13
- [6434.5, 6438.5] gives -2.40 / 0.09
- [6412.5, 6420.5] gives -1.90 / 0.15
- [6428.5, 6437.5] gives -1.89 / 0.15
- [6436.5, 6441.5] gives -3.24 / 0.04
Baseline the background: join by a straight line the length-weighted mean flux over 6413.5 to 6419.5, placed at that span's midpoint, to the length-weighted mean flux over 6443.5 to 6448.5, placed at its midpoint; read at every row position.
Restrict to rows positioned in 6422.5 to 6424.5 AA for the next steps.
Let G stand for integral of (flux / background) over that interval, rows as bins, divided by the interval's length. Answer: 1.03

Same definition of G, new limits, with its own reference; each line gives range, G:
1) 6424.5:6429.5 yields 1.00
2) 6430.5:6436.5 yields 1.03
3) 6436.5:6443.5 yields 1.07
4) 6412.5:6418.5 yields 1.01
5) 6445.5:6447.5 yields 0.99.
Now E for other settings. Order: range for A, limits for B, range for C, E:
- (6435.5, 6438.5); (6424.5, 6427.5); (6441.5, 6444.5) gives 45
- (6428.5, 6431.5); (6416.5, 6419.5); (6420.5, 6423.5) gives 29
